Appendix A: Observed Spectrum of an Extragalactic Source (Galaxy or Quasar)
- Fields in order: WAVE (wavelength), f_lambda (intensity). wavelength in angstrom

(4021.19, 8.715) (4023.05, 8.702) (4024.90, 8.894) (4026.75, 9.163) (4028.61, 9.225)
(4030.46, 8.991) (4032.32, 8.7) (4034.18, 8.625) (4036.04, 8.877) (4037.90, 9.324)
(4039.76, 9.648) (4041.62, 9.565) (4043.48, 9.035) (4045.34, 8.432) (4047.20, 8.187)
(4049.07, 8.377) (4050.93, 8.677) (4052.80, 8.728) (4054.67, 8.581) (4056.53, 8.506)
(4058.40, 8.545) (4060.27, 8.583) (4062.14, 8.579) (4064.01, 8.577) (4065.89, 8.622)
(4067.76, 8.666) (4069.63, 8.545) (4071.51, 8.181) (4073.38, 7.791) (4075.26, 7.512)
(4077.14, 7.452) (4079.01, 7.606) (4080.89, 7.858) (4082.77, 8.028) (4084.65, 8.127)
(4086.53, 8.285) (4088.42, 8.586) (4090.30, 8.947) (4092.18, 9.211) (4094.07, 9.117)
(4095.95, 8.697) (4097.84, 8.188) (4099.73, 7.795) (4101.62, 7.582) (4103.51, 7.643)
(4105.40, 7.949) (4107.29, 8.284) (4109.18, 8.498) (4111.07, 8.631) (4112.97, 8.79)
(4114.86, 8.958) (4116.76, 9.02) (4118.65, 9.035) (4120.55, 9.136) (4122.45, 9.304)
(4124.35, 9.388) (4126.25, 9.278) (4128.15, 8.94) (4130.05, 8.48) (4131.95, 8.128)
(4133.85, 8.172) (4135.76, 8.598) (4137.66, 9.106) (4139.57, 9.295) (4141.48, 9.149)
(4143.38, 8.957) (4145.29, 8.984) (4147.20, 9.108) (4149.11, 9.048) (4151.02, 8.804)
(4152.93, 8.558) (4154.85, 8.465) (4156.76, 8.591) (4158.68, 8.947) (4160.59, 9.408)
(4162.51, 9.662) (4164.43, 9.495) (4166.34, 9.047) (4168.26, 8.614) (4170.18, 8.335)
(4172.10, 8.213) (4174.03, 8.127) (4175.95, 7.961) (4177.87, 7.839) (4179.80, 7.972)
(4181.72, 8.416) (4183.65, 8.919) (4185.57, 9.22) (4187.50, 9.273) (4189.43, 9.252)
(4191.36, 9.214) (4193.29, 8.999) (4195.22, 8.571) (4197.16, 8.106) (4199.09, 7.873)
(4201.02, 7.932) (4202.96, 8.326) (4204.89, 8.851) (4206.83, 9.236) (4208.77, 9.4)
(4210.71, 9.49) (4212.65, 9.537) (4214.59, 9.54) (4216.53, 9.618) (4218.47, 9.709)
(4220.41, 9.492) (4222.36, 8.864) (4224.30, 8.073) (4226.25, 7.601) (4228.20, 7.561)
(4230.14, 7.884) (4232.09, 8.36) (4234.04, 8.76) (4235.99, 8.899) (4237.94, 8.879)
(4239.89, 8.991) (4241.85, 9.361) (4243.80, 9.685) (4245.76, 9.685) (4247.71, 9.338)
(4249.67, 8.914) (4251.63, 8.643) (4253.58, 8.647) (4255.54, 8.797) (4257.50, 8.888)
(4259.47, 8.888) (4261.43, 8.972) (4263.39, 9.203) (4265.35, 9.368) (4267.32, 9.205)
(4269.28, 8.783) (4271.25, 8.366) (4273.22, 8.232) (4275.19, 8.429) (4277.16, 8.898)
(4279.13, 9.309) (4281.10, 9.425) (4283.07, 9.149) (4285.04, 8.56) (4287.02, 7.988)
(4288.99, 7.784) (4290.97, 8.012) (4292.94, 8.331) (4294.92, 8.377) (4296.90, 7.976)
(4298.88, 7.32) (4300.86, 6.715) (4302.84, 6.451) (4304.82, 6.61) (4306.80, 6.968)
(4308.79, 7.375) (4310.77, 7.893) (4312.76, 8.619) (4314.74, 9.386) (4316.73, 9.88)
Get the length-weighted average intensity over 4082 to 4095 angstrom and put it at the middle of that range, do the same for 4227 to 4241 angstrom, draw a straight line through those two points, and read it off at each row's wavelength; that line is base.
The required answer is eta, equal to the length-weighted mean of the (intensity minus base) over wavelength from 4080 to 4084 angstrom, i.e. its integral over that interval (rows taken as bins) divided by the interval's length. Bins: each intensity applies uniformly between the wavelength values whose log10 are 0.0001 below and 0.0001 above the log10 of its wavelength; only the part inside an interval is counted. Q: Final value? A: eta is -0.7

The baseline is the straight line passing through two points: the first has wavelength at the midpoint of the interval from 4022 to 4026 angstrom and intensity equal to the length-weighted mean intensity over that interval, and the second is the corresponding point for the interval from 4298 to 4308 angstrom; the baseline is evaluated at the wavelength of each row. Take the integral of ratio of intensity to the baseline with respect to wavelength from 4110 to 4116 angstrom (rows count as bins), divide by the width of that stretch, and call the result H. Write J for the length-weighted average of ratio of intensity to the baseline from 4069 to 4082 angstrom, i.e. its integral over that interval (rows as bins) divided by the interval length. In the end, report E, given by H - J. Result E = 0.15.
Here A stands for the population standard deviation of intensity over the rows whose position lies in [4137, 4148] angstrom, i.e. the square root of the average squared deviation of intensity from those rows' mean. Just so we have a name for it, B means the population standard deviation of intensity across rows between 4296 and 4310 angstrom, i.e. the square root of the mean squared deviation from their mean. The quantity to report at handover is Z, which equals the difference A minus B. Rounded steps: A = 0.11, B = 0.49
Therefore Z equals -0.38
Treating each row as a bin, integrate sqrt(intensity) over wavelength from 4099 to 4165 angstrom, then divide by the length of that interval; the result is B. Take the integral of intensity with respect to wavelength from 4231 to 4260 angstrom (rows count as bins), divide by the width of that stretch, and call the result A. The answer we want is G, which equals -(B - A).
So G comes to 6.02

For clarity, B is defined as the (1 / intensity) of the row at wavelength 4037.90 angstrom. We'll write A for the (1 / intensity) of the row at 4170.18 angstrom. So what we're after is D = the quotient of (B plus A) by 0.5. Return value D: 0.454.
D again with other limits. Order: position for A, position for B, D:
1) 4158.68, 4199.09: 0.478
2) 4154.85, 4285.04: 0.470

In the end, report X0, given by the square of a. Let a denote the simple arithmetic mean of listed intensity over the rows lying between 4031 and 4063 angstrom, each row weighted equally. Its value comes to 77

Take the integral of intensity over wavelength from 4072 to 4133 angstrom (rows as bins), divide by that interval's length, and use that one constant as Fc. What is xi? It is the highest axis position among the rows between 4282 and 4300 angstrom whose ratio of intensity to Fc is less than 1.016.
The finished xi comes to 4298.88 angstrom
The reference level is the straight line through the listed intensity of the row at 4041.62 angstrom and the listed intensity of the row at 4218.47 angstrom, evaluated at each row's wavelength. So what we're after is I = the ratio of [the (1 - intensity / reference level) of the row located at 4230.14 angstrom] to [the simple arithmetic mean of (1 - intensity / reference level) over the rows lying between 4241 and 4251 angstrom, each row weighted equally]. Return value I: 5.5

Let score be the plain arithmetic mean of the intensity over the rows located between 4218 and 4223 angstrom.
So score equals 9.4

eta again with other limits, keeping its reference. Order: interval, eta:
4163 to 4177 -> 0.0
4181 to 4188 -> 0.4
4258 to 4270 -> 0.6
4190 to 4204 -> -0.1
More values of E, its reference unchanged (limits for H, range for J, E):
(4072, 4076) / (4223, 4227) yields -0.16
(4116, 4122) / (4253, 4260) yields -0.11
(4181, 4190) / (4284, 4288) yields -0.01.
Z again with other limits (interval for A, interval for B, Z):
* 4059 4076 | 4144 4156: 0.15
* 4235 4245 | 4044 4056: 0.13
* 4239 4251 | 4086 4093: -0.05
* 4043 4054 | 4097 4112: -0.09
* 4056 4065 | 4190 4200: -0.48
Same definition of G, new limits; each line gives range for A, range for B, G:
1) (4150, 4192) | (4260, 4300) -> 5.81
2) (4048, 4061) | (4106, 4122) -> 5.60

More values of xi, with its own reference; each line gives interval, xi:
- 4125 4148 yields 4133.85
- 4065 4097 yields 4086.53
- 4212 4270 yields 4232.09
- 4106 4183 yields 4181.72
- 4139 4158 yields 4154.85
